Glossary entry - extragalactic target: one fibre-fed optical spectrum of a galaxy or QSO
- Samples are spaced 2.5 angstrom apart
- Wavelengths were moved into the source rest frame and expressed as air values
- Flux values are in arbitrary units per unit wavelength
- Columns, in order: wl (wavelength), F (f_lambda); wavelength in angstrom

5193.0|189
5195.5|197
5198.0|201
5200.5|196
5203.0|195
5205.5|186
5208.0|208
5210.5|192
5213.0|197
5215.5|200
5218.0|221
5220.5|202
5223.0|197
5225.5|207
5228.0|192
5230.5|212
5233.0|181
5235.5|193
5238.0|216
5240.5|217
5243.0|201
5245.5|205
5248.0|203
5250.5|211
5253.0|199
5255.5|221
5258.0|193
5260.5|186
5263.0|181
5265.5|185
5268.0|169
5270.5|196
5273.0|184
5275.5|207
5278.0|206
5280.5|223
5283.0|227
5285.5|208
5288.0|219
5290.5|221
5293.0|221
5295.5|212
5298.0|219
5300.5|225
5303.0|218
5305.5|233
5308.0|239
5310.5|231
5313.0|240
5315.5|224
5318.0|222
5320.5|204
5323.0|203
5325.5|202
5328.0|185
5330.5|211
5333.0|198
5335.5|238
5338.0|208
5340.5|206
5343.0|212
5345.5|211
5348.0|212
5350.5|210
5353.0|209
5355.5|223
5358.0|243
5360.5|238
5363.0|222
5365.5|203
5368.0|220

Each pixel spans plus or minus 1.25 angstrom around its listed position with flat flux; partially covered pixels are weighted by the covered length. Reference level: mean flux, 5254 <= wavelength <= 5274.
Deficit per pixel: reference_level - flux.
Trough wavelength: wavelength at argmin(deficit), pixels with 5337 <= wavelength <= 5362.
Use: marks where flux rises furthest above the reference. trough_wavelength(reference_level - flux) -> 5358.0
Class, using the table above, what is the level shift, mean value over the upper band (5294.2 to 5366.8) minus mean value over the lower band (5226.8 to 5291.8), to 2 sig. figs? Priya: 15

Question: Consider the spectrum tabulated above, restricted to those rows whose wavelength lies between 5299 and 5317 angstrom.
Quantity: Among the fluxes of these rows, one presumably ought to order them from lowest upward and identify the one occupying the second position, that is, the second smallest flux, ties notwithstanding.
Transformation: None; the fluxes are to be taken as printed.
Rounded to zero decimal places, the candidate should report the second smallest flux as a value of 224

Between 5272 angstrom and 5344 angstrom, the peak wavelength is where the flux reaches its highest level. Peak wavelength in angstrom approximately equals 5313.0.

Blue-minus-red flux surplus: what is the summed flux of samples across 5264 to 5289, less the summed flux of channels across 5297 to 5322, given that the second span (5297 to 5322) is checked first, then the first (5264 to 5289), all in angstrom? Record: -231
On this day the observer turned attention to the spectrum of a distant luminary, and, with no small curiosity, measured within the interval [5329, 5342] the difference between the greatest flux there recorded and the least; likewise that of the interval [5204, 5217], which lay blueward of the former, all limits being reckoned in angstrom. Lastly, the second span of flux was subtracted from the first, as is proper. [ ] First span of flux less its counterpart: 18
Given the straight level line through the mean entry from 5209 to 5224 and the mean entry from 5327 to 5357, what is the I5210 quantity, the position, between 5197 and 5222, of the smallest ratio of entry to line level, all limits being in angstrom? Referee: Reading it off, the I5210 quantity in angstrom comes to 5205.5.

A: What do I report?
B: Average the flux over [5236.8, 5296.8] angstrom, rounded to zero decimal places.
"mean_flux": 205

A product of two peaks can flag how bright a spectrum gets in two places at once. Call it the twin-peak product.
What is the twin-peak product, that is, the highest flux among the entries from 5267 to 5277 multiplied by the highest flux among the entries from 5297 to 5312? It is 49473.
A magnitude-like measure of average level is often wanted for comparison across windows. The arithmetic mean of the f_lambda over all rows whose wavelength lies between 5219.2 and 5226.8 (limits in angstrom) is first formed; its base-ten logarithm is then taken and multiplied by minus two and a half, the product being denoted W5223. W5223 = -5.76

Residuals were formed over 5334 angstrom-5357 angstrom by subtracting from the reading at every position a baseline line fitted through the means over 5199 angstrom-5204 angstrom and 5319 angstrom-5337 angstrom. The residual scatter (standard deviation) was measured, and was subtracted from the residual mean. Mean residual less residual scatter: -3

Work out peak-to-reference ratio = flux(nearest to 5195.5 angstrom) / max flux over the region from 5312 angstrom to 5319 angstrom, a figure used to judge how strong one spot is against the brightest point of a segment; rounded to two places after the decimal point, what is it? 0.82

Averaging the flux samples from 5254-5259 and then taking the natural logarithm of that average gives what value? 5.33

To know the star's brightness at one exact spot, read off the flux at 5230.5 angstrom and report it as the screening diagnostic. 212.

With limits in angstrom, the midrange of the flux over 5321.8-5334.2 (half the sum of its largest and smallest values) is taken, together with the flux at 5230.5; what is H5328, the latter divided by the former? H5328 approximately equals 1.07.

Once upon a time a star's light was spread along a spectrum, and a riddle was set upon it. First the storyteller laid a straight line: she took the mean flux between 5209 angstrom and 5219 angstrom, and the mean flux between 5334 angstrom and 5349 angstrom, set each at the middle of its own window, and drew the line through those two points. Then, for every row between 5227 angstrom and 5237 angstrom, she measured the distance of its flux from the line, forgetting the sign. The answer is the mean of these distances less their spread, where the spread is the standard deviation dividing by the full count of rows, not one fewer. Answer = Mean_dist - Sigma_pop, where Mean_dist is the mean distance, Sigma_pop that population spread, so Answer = 7.9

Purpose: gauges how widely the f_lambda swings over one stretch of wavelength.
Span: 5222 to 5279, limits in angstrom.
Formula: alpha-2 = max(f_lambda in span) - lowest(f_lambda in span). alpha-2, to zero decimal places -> 52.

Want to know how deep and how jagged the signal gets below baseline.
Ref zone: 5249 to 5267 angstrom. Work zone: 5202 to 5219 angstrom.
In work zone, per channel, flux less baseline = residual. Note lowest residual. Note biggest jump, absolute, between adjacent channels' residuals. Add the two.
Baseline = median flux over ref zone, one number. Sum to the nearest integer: 15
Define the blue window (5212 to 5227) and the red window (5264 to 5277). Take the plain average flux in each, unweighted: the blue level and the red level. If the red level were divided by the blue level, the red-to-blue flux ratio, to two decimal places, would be 0.92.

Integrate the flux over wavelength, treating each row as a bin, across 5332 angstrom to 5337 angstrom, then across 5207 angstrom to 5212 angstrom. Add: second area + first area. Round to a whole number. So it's 2090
